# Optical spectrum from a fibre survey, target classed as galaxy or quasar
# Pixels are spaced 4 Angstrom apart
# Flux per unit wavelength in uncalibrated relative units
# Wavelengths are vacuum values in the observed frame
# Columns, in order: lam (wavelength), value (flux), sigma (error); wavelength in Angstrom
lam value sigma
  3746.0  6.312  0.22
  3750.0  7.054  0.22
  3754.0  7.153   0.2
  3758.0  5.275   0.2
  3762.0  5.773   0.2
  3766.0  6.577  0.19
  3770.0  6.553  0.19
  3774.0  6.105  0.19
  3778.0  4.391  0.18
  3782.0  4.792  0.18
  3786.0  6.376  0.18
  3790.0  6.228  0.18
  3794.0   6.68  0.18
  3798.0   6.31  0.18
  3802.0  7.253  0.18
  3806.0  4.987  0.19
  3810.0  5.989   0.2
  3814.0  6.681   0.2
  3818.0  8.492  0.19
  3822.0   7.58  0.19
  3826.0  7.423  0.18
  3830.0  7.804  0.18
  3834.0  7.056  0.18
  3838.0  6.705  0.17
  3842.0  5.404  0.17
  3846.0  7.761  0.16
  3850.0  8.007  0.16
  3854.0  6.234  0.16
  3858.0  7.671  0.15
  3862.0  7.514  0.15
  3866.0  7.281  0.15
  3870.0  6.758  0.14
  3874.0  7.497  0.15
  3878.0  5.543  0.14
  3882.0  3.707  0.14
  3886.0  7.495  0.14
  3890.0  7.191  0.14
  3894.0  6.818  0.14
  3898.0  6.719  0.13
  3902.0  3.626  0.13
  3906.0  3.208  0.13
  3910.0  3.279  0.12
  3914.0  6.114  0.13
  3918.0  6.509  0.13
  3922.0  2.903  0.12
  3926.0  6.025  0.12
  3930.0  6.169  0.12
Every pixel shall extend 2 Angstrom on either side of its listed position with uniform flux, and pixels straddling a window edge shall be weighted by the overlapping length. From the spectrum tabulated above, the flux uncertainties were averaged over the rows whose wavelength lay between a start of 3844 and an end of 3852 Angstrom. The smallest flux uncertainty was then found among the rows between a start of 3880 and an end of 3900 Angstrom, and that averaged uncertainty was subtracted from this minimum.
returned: -0.030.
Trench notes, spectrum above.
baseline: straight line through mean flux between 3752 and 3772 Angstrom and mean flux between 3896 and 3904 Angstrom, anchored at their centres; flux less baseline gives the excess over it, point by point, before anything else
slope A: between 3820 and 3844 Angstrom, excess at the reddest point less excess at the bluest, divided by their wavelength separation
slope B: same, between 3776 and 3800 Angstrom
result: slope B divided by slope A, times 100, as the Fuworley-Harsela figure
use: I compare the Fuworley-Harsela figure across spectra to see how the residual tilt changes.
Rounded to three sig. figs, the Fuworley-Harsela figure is -103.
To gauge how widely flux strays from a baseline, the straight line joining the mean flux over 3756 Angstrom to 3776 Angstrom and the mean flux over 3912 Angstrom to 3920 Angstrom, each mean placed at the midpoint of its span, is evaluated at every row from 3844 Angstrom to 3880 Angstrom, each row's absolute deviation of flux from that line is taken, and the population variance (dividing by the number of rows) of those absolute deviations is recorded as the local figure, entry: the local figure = 0.28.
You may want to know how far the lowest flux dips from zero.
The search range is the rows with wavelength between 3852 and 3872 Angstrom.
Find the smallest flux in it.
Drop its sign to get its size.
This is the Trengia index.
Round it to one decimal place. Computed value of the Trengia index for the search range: 6.2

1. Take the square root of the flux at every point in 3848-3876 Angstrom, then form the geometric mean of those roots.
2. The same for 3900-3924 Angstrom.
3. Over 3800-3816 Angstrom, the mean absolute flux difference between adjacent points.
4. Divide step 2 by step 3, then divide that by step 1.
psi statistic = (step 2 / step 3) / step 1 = 0.57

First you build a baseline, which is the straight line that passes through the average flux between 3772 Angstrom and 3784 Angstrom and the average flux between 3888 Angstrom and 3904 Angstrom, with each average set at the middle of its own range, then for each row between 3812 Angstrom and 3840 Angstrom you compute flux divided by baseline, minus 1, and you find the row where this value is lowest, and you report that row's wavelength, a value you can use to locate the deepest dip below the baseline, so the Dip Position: 3838.0 Angstrom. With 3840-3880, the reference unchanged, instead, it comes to 3878.0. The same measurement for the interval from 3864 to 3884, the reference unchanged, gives 3882.0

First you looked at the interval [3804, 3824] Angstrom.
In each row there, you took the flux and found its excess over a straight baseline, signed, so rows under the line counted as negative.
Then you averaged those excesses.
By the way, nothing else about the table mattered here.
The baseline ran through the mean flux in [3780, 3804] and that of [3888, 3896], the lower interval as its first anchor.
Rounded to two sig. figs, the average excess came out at 0.31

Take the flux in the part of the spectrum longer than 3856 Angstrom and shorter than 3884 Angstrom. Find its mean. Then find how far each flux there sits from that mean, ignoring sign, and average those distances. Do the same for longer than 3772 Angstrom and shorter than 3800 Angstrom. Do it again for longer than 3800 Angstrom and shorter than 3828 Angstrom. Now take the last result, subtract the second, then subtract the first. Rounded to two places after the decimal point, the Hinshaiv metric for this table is -0.94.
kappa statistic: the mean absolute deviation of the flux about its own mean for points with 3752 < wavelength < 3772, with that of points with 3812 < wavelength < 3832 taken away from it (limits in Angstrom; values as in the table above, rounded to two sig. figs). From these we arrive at 0.15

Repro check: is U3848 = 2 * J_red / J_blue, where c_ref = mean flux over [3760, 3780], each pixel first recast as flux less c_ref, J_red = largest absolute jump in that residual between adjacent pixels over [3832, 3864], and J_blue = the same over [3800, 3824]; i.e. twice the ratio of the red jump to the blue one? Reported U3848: 2.08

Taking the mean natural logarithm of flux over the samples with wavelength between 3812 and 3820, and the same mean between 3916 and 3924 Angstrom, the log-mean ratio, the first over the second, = 1.37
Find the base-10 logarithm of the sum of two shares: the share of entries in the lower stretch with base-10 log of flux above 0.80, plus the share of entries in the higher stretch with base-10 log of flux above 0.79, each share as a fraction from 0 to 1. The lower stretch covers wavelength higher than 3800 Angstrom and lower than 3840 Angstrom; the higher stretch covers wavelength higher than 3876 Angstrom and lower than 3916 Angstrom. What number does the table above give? 0.08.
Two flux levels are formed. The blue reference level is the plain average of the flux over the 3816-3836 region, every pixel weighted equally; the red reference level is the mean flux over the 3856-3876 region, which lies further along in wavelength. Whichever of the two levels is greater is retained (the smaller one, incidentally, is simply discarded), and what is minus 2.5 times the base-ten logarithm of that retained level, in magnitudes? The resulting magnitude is -2.21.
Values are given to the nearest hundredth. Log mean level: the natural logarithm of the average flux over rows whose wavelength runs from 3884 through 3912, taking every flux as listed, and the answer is 1.70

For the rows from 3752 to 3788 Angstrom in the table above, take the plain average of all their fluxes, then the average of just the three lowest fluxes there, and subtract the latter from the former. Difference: 1.1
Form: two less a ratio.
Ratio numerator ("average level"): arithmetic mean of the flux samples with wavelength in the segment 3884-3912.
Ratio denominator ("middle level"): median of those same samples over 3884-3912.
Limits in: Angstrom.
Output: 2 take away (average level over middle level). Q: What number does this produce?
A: 1.18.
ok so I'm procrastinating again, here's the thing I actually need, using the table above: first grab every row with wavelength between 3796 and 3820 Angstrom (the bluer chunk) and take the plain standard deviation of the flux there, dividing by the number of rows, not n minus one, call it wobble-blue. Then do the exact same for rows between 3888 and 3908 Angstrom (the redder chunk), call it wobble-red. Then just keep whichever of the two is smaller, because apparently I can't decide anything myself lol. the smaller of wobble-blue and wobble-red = 1.09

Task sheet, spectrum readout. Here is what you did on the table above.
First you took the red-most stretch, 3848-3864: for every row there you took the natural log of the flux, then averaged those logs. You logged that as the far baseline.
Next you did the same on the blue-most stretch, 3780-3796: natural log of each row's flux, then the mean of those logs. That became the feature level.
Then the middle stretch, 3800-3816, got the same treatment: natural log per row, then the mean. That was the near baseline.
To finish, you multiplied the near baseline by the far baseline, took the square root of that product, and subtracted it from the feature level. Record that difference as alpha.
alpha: -0.12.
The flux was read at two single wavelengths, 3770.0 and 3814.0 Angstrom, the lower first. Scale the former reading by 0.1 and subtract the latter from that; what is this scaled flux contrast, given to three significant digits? -6.03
